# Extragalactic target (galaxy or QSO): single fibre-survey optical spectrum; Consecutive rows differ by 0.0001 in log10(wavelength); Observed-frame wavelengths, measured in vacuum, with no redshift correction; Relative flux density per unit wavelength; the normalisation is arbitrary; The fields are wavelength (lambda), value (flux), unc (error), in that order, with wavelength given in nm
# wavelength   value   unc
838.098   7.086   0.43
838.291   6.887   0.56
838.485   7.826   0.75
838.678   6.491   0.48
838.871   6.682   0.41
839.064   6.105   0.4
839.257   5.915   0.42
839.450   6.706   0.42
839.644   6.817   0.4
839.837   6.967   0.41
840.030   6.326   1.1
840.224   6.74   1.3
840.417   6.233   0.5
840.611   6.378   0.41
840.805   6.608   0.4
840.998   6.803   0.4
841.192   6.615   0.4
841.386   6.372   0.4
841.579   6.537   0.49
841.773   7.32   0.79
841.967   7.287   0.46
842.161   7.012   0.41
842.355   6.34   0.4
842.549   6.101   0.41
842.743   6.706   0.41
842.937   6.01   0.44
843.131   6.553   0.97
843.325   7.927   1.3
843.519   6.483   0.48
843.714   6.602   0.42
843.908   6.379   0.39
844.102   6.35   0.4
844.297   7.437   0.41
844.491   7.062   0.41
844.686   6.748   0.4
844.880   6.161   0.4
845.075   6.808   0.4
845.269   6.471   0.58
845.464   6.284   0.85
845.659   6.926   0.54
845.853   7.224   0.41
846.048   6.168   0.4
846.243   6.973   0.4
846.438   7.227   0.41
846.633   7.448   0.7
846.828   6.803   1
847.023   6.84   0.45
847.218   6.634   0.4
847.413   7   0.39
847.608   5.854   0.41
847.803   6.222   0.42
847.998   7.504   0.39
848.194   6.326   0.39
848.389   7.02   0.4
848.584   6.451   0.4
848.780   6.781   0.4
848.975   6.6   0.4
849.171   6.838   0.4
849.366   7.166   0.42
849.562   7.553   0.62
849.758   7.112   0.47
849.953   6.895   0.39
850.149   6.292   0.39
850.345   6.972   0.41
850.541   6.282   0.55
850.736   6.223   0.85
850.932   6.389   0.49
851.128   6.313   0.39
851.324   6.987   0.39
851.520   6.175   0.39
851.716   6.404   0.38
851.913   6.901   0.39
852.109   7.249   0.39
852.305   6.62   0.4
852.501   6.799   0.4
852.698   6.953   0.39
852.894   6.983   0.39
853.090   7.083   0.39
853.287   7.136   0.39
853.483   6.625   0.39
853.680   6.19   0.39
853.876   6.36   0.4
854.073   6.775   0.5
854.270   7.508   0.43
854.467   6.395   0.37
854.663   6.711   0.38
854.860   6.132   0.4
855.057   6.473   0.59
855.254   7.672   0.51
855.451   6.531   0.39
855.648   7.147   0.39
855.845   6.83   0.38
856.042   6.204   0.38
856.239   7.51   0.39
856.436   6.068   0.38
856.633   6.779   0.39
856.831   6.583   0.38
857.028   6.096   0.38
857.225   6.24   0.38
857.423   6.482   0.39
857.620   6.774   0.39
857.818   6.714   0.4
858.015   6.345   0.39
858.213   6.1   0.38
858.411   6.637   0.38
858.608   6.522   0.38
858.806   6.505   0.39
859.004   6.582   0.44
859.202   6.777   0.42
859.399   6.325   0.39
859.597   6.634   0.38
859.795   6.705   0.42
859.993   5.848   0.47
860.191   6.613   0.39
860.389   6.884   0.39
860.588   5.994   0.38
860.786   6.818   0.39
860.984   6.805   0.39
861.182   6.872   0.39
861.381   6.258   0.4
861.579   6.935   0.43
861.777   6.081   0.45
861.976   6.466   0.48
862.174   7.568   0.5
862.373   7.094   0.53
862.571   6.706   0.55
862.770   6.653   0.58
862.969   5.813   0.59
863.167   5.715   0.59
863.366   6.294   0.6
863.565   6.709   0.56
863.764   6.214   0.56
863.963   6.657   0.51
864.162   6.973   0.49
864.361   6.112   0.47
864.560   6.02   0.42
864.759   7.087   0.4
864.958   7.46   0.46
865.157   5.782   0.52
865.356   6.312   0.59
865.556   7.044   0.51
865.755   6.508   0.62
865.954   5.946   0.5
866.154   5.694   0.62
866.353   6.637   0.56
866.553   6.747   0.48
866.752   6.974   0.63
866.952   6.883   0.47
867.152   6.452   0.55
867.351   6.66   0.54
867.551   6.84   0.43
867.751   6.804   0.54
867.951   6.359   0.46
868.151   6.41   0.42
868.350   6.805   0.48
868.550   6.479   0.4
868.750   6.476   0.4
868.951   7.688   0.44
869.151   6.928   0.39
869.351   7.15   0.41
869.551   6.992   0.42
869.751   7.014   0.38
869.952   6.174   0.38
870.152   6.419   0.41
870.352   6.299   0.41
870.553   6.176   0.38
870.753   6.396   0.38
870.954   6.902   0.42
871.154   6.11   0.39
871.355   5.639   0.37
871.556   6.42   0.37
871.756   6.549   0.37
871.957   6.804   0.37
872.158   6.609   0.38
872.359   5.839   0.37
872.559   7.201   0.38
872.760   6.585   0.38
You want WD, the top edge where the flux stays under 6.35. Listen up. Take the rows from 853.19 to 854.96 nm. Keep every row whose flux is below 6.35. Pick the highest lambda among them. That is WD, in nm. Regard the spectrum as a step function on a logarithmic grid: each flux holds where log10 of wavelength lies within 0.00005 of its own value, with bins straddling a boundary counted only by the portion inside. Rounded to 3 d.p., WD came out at 854.860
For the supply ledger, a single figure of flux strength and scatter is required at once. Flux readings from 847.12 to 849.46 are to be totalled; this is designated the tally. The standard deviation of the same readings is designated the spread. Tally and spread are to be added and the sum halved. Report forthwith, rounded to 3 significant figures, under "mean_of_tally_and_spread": 40.4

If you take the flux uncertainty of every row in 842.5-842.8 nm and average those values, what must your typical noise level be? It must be 0.410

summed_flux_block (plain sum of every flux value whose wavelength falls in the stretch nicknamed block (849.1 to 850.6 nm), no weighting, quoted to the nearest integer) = 55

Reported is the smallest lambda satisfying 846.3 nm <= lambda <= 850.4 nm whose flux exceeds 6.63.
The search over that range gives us 846.438 nm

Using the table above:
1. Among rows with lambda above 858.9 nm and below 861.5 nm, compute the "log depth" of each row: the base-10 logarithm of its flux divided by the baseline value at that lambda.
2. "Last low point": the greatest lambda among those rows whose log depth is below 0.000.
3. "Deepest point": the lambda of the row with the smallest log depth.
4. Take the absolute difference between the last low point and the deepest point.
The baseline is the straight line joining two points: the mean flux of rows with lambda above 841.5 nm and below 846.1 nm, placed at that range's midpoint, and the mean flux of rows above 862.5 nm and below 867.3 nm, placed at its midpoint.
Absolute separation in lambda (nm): 1.39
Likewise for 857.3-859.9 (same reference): 1.19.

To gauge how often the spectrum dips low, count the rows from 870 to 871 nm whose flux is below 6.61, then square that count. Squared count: 16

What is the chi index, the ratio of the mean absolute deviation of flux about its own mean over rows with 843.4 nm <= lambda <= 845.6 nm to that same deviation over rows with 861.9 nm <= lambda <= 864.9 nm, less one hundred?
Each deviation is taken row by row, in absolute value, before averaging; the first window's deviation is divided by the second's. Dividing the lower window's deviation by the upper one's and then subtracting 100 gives -99.3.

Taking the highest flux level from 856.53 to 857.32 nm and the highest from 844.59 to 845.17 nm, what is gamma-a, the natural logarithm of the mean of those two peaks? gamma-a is 1.916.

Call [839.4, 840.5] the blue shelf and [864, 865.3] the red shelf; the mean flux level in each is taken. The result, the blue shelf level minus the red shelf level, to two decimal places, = 0.06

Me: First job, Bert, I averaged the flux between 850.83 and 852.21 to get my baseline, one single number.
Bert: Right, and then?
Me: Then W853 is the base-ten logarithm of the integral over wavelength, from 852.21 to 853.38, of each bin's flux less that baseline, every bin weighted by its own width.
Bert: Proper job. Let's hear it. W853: -0.45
